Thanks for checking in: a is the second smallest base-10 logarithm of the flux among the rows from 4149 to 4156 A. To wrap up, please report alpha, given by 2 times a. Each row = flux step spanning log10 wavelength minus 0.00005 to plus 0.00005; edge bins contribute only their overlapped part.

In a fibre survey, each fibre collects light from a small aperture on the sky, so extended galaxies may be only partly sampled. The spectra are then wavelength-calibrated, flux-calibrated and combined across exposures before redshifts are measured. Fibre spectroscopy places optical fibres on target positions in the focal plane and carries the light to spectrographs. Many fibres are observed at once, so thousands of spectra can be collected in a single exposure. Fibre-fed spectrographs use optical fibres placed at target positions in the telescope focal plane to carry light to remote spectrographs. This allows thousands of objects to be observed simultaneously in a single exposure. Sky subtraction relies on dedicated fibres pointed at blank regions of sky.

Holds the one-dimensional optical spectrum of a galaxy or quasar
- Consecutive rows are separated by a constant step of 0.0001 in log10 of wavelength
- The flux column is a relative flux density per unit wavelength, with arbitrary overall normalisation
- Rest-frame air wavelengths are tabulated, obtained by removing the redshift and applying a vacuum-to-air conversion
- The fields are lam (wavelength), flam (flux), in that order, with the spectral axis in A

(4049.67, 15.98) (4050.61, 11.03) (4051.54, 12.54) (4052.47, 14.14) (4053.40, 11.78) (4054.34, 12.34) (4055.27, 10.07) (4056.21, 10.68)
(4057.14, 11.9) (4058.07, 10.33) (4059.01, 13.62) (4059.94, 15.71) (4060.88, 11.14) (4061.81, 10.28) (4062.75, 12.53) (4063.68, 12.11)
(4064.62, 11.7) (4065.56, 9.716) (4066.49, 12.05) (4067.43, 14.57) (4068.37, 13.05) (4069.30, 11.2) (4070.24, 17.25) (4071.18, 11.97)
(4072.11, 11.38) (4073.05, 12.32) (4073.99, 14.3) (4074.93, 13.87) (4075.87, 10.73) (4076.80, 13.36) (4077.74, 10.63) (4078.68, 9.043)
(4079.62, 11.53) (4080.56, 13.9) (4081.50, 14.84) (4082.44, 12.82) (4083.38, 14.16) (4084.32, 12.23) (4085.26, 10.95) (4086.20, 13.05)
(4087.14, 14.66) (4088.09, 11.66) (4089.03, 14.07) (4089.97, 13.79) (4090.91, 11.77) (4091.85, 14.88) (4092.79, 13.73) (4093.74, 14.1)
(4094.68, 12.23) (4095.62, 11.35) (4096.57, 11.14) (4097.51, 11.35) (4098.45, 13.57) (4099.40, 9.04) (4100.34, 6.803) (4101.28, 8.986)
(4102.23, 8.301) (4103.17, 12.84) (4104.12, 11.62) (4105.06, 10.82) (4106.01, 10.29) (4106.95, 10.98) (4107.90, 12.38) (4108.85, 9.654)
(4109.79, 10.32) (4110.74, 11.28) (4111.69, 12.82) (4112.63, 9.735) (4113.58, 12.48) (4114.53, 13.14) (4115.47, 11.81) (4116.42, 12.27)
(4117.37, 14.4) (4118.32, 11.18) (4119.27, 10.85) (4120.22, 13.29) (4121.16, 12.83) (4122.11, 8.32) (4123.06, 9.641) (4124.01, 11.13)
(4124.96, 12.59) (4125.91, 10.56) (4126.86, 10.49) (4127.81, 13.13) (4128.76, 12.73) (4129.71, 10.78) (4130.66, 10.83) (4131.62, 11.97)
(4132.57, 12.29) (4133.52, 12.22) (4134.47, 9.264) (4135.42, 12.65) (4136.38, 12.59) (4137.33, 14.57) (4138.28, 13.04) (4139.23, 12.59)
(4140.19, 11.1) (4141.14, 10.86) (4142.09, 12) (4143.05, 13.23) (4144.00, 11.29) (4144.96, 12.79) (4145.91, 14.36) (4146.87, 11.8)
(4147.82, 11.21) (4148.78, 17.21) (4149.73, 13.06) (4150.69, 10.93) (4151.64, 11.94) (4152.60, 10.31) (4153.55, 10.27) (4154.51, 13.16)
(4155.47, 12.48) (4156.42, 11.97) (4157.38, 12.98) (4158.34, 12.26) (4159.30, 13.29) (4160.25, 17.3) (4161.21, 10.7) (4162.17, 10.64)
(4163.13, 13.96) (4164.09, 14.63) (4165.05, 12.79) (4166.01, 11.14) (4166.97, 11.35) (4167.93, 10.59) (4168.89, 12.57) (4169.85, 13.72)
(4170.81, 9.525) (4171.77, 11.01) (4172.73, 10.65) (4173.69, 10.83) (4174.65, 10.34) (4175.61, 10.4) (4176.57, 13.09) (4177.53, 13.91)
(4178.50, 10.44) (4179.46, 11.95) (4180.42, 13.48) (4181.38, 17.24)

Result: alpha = 2.027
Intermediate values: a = 1.01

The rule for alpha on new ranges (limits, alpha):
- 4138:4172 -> 2.023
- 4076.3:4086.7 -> 2.053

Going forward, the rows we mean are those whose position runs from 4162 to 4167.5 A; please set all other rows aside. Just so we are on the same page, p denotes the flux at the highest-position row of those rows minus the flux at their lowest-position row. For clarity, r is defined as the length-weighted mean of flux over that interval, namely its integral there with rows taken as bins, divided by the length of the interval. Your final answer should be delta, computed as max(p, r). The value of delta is 12.5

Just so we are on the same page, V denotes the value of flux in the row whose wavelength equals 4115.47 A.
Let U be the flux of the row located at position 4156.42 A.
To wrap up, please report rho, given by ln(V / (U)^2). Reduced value -2.50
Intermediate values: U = 11.97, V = 11.81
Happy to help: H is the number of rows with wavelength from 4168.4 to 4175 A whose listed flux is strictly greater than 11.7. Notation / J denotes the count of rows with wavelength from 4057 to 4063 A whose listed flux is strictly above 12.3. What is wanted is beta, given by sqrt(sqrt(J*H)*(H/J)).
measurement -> 1.3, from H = 2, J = 3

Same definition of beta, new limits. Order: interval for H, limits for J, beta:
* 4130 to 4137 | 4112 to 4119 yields 2.5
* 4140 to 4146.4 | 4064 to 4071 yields 2.1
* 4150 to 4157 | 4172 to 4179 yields 2.4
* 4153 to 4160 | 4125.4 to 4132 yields 3.2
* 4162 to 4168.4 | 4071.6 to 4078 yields 1.6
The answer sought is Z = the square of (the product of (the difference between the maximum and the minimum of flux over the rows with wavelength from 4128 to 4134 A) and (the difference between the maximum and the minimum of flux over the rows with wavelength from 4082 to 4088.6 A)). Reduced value 52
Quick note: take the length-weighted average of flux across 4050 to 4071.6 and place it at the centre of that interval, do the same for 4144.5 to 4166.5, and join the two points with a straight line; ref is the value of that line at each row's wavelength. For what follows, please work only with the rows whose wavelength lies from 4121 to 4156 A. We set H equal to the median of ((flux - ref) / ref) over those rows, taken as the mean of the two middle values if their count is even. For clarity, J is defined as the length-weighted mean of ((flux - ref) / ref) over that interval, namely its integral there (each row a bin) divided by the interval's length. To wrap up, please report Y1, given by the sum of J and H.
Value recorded -0.10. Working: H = -0.05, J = -0.05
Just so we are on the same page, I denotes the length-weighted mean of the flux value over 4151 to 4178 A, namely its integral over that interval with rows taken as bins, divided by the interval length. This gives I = 12.1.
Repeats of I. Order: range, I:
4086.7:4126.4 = 11.6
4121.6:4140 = 11.6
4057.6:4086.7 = 12.5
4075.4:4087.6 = 12.5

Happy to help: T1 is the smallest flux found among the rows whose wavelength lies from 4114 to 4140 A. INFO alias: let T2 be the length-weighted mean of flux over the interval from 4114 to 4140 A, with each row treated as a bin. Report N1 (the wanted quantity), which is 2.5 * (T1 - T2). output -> -8.9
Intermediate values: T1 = 8.32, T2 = 11.9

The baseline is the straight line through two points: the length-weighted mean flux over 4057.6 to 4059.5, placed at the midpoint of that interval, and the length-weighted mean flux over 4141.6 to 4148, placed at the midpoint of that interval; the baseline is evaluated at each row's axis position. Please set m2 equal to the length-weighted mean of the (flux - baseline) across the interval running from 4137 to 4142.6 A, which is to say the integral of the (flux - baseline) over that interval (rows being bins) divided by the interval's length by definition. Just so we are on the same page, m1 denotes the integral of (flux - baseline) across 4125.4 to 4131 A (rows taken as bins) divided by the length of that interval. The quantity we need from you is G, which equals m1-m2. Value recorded -0.8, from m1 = -0.9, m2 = -0.1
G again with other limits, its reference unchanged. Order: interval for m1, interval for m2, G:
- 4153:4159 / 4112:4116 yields 0.2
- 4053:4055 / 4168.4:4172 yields 0.6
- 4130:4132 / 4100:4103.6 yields 1.9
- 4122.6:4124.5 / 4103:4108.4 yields -1.1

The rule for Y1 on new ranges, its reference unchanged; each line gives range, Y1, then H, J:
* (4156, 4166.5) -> 0.02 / 0.01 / 0.02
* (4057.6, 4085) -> 0.00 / -0.01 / 0.01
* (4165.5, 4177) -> -0.26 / -0.14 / -0.11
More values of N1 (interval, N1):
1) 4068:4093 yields -9.5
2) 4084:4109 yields -12.3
